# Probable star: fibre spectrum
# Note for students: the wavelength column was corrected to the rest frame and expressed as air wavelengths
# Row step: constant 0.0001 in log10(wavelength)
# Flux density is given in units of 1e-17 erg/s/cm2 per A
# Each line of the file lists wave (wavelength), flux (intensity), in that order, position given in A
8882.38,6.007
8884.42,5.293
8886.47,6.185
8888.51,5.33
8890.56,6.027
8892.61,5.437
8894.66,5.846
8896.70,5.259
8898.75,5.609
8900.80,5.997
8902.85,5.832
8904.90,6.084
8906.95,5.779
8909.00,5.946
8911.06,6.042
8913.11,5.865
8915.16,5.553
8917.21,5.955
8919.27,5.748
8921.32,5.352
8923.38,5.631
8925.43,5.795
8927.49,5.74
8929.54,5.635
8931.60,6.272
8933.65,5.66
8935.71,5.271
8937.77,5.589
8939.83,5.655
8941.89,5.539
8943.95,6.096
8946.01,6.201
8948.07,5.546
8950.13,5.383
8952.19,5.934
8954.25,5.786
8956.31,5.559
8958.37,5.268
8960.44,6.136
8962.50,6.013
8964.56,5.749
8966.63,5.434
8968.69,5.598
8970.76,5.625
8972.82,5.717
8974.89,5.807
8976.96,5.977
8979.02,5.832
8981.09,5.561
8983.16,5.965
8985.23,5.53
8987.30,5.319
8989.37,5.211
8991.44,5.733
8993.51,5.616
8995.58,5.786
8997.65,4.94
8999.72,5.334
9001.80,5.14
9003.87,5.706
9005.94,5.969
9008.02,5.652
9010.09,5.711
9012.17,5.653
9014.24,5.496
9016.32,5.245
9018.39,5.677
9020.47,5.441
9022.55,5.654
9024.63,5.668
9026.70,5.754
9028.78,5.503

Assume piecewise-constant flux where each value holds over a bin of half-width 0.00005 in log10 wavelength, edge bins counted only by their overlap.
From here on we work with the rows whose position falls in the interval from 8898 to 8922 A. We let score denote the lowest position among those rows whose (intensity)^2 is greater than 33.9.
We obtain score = 8900.80 A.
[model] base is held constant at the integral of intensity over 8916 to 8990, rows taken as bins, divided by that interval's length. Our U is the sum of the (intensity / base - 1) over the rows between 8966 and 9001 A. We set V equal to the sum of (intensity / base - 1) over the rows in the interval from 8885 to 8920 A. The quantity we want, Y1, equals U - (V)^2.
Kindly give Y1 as -0.41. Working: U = -0.3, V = 0.28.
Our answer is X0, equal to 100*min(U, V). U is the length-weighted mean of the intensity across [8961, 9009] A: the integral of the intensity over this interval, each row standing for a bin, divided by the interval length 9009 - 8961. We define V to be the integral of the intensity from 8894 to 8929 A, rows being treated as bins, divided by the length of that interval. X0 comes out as 562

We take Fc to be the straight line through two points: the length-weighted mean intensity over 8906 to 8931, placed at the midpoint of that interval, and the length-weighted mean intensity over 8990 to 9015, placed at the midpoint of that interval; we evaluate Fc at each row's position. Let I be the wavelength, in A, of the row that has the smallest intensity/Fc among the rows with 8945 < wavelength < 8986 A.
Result 8958.37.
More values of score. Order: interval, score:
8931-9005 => 8931.60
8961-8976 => 8962.50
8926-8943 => 8931.60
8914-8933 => 8917.21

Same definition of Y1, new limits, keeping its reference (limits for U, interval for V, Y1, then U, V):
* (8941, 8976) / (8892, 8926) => 0.07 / 0.1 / 0.15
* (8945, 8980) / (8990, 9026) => -0.07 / 0.1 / -0.43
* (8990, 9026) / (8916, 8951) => -0.43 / -0.4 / 0.03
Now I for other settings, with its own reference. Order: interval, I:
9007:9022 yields 9016.32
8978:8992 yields 8989.37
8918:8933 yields 8921.32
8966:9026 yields 8997.65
